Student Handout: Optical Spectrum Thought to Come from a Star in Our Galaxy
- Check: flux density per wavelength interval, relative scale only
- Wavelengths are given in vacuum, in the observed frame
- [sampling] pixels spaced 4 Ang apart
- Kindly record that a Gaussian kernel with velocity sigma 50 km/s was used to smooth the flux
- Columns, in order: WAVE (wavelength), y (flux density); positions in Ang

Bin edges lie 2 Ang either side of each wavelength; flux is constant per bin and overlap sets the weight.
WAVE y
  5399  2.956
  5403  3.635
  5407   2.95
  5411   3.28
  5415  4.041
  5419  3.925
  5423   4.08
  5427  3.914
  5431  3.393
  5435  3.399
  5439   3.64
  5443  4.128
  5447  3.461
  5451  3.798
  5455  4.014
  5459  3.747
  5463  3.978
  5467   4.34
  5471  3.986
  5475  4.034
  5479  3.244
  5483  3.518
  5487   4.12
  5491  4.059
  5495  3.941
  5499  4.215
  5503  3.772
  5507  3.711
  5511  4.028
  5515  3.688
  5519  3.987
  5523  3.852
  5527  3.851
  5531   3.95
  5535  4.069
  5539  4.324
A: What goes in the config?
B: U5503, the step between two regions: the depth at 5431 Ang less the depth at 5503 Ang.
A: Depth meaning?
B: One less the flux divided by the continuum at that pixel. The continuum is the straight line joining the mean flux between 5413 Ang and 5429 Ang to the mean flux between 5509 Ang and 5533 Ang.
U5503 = 0.11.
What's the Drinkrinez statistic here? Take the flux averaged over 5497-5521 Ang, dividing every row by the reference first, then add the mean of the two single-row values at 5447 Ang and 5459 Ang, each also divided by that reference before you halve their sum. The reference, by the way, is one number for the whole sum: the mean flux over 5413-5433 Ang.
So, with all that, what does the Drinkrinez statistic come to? 1.94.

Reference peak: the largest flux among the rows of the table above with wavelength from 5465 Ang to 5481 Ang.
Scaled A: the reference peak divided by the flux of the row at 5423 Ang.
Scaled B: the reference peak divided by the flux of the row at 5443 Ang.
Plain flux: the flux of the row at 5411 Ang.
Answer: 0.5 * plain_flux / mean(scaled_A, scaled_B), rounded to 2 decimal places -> 1.55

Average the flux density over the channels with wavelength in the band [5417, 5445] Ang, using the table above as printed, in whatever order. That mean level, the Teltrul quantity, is 3.78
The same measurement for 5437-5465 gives 3.82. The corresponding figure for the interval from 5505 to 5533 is 3.87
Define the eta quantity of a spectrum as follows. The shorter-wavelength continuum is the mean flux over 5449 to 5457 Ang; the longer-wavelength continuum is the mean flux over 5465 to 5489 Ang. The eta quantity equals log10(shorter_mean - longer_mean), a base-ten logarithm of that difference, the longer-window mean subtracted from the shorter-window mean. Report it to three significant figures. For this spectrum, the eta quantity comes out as -1.49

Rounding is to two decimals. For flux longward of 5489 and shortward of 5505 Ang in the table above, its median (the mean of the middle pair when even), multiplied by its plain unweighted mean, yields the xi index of 15.99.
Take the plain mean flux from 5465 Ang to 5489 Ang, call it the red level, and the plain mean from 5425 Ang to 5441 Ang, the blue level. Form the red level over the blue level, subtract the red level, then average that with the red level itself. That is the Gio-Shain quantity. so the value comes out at 0.54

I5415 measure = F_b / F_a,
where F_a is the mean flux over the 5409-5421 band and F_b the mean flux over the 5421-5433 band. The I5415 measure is 1.01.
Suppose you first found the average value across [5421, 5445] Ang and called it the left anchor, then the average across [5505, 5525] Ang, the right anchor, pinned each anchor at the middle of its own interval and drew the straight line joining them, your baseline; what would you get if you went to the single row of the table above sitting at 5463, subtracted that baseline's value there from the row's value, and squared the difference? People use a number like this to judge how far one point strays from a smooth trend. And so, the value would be 0.034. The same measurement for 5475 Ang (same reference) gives 0.051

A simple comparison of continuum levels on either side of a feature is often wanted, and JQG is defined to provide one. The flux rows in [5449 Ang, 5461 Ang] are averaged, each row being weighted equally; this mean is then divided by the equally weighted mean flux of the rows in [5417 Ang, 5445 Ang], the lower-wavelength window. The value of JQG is 1.02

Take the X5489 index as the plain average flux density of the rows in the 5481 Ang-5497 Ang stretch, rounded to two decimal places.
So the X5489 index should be 3.91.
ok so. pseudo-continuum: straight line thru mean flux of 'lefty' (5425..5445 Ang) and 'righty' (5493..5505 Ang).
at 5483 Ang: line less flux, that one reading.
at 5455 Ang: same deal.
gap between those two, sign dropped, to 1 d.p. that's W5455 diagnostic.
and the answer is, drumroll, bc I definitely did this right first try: 0.6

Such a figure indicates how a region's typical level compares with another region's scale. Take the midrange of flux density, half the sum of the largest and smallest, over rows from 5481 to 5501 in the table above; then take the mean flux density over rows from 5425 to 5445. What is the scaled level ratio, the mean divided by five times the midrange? 0.191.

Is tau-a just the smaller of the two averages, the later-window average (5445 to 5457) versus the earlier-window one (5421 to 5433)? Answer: 3.76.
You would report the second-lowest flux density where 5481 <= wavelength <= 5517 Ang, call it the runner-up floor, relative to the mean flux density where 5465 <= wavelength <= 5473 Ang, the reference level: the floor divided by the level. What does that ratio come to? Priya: 0.89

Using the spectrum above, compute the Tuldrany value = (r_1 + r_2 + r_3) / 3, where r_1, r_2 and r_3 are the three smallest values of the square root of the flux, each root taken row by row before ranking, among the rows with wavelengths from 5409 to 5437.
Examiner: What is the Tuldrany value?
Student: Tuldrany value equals 1.83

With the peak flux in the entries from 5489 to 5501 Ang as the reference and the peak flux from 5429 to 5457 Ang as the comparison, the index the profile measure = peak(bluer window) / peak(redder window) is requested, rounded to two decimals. 0.98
